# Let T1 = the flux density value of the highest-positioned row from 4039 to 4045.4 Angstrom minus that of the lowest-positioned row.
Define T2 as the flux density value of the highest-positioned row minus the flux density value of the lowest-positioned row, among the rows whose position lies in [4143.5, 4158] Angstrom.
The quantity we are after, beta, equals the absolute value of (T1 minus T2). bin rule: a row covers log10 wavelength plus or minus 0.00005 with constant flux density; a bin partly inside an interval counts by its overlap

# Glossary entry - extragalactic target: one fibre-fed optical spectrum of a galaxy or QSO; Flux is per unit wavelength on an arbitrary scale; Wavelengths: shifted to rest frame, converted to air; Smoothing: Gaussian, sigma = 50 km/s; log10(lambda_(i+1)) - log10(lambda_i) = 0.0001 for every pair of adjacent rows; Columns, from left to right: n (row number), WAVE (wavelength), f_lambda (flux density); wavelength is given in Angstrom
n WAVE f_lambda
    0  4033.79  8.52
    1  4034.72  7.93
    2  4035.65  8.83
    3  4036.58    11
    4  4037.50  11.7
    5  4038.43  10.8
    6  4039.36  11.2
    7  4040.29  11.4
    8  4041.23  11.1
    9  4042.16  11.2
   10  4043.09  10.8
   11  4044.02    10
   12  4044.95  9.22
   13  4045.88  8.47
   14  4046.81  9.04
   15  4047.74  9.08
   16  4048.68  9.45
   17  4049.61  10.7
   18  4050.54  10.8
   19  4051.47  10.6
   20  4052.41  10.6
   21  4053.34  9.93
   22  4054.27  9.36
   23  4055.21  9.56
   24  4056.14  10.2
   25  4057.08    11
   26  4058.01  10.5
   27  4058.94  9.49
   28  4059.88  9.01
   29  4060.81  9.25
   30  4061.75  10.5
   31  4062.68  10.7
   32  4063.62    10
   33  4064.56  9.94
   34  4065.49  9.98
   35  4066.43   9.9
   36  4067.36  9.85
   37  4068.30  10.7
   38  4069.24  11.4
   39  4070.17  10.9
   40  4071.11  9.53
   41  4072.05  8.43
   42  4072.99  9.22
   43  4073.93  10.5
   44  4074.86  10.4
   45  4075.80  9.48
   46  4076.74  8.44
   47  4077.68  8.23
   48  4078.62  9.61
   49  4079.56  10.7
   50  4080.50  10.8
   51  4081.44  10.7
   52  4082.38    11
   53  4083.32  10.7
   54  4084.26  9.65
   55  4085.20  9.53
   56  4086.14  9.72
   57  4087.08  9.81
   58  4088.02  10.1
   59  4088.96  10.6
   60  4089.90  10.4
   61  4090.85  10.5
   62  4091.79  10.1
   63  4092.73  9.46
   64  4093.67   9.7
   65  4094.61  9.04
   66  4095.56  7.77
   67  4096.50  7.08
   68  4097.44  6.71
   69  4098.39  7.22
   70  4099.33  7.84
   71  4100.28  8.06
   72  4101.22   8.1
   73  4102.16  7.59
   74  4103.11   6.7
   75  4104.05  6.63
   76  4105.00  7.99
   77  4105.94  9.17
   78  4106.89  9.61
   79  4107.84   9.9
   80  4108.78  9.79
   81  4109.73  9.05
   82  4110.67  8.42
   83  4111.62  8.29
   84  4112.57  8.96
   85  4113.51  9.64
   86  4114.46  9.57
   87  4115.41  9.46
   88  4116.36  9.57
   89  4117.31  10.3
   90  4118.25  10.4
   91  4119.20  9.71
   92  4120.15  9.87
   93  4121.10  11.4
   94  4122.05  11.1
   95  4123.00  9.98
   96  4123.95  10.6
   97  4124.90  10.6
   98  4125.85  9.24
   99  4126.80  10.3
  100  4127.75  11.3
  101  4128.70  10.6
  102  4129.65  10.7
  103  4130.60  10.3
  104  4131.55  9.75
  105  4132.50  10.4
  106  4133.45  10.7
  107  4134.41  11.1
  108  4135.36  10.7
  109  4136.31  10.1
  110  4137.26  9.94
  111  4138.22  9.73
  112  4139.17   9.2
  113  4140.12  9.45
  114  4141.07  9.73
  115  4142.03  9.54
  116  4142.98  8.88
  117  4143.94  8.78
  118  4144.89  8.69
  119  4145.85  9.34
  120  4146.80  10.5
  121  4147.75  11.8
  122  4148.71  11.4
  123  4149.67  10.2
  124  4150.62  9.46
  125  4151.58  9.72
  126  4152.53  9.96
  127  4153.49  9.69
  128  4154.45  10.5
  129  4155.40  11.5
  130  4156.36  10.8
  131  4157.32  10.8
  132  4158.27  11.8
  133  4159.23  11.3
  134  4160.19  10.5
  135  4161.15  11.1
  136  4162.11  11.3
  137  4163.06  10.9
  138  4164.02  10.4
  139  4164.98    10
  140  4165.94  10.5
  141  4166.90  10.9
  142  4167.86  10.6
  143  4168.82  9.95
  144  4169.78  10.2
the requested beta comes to 4.0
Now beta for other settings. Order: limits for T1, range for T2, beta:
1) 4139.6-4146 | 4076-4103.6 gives 1.6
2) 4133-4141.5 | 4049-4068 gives 0.1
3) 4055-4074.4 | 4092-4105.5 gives 2.4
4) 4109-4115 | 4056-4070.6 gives 0.2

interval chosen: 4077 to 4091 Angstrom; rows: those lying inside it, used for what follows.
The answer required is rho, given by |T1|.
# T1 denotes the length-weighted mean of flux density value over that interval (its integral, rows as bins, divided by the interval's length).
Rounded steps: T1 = 10.10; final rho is 10.1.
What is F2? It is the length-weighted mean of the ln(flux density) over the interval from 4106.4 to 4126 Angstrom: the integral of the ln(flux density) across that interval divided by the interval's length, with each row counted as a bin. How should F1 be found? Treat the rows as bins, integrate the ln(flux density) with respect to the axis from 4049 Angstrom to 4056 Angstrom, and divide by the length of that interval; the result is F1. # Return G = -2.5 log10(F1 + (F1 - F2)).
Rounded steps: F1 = 2.32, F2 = 2.28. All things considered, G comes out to -0.94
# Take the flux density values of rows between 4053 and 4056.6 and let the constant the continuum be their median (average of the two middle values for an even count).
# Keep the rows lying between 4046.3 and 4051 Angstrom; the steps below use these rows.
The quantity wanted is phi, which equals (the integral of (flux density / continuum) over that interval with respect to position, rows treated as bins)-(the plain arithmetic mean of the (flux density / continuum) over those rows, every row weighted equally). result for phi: 3.7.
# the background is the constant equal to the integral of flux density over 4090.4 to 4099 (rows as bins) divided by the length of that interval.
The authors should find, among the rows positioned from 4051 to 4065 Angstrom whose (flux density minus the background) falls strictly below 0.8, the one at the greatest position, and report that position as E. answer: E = 4060.81 Angstrom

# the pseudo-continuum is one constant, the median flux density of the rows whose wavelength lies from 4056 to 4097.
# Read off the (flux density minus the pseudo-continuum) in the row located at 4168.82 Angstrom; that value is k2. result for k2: 0.0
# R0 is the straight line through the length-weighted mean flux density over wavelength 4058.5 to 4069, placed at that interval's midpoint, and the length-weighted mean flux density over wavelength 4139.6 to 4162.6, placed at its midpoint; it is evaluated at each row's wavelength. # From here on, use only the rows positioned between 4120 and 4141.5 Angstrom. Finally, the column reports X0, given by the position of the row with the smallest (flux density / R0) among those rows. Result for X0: 4139.17 Angstrom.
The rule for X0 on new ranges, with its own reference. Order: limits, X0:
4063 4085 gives 4077.68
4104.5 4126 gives 4105.00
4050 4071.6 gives 4059.88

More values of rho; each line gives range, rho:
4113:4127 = 10.1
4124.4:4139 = 10.3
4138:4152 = 9.8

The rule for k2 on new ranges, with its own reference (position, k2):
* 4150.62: -0.5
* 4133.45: 0.7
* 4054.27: -0.6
